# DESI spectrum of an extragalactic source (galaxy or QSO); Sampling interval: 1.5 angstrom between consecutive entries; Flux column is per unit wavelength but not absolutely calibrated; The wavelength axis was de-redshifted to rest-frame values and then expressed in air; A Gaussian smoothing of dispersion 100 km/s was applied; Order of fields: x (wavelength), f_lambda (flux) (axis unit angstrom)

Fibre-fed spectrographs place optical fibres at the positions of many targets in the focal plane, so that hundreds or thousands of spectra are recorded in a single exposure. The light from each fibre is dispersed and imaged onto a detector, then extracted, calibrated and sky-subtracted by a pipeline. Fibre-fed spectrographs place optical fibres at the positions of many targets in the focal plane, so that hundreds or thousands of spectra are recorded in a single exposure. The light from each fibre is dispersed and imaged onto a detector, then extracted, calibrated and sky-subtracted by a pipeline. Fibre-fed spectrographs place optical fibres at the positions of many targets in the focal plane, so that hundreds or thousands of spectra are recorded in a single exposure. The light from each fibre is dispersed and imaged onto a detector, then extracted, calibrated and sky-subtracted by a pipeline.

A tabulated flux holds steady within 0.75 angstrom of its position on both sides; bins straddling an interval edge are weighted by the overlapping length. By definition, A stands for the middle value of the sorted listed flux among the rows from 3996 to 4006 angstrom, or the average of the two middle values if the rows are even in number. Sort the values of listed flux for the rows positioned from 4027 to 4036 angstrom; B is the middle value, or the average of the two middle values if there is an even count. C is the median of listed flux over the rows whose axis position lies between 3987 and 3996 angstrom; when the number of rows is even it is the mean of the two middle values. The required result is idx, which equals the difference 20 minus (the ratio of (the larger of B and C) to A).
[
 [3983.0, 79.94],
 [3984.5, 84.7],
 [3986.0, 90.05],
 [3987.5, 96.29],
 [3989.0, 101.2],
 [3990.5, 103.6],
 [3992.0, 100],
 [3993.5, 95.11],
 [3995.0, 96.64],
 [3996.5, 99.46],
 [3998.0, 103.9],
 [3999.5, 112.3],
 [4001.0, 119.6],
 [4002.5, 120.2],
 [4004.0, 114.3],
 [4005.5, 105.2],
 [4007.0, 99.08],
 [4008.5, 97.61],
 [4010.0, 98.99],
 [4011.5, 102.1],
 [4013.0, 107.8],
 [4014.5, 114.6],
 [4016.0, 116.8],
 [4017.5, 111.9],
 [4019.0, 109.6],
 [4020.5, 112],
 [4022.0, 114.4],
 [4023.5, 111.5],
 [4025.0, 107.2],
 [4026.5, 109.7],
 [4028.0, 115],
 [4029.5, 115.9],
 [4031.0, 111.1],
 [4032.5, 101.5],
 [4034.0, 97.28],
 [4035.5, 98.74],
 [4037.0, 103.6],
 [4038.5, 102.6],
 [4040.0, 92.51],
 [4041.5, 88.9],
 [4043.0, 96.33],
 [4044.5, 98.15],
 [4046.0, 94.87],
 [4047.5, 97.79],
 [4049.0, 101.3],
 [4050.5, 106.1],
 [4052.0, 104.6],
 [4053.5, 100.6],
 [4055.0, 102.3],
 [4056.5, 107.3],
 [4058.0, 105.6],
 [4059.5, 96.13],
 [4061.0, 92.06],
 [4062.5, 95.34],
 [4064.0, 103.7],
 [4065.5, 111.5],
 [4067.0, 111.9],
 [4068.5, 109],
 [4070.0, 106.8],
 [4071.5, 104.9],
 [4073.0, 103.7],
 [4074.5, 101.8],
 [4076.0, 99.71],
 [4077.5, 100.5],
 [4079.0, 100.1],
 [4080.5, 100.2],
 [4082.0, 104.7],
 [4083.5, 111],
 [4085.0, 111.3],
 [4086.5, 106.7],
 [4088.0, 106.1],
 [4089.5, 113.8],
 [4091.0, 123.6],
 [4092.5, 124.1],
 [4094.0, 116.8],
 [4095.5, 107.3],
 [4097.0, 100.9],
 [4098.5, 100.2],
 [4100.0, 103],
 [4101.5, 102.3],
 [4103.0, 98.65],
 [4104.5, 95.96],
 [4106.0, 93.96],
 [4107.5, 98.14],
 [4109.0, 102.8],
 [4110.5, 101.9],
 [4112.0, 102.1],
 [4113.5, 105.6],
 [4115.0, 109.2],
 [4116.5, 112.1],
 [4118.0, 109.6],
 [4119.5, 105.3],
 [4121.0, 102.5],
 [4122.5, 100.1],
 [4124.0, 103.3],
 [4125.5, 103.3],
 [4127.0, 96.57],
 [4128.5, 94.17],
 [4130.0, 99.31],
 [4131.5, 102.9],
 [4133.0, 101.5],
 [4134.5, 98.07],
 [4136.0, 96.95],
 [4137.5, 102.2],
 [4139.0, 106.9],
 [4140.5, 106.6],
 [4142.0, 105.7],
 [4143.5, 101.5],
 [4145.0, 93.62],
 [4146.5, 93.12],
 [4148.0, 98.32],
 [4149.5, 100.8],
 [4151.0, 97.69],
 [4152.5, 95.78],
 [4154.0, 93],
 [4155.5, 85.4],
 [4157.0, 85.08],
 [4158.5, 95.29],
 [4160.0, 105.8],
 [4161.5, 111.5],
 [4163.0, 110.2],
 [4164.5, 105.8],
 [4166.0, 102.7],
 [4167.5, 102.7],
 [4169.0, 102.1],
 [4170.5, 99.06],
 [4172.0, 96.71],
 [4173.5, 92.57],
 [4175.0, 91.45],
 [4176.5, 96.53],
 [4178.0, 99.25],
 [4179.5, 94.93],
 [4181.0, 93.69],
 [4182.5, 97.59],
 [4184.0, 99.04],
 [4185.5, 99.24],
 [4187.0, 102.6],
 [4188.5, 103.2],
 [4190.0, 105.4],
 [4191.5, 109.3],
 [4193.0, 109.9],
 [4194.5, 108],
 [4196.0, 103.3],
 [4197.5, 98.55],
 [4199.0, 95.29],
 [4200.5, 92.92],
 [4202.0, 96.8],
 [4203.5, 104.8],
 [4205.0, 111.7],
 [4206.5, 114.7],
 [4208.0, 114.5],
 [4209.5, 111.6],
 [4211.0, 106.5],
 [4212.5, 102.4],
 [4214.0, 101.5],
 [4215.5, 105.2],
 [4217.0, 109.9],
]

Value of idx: 19.1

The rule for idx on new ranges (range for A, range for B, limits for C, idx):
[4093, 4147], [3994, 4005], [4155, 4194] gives 18.9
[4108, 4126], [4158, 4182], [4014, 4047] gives 19.0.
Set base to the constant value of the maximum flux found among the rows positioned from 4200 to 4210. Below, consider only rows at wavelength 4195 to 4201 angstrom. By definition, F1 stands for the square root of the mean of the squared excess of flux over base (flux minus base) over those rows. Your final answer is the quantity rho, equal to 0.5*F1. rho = 9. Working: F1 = 18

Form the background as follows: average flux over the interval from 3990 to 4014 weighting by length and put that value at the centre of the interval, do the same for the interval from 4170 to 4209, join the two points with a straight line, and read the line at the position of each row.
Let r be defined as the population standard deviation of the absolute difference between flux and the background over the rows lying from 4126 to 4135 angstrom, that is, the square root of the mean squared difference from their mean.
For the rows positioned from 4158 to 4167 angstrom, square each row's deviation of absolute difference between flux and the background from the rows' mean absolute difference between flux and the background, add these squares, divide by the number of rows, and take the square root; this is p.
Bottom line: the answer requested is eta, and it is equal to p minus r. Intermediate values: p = 2.9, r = 3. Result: 0.2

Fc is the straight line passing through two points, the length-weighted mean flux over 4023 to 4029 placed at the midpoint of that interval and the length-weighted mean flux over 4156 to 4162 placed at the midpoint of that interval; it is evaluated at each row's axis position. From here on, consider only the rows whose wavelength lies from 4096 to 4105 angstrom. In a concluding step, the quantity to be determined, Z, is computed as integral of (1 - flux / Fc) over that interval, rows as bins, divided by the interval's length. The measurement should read 0.033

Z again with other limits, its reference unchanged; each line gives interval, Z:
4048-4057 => 0.047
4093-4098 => -0.041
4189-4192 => -0.121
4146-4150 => 0.019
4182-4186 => -0.028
